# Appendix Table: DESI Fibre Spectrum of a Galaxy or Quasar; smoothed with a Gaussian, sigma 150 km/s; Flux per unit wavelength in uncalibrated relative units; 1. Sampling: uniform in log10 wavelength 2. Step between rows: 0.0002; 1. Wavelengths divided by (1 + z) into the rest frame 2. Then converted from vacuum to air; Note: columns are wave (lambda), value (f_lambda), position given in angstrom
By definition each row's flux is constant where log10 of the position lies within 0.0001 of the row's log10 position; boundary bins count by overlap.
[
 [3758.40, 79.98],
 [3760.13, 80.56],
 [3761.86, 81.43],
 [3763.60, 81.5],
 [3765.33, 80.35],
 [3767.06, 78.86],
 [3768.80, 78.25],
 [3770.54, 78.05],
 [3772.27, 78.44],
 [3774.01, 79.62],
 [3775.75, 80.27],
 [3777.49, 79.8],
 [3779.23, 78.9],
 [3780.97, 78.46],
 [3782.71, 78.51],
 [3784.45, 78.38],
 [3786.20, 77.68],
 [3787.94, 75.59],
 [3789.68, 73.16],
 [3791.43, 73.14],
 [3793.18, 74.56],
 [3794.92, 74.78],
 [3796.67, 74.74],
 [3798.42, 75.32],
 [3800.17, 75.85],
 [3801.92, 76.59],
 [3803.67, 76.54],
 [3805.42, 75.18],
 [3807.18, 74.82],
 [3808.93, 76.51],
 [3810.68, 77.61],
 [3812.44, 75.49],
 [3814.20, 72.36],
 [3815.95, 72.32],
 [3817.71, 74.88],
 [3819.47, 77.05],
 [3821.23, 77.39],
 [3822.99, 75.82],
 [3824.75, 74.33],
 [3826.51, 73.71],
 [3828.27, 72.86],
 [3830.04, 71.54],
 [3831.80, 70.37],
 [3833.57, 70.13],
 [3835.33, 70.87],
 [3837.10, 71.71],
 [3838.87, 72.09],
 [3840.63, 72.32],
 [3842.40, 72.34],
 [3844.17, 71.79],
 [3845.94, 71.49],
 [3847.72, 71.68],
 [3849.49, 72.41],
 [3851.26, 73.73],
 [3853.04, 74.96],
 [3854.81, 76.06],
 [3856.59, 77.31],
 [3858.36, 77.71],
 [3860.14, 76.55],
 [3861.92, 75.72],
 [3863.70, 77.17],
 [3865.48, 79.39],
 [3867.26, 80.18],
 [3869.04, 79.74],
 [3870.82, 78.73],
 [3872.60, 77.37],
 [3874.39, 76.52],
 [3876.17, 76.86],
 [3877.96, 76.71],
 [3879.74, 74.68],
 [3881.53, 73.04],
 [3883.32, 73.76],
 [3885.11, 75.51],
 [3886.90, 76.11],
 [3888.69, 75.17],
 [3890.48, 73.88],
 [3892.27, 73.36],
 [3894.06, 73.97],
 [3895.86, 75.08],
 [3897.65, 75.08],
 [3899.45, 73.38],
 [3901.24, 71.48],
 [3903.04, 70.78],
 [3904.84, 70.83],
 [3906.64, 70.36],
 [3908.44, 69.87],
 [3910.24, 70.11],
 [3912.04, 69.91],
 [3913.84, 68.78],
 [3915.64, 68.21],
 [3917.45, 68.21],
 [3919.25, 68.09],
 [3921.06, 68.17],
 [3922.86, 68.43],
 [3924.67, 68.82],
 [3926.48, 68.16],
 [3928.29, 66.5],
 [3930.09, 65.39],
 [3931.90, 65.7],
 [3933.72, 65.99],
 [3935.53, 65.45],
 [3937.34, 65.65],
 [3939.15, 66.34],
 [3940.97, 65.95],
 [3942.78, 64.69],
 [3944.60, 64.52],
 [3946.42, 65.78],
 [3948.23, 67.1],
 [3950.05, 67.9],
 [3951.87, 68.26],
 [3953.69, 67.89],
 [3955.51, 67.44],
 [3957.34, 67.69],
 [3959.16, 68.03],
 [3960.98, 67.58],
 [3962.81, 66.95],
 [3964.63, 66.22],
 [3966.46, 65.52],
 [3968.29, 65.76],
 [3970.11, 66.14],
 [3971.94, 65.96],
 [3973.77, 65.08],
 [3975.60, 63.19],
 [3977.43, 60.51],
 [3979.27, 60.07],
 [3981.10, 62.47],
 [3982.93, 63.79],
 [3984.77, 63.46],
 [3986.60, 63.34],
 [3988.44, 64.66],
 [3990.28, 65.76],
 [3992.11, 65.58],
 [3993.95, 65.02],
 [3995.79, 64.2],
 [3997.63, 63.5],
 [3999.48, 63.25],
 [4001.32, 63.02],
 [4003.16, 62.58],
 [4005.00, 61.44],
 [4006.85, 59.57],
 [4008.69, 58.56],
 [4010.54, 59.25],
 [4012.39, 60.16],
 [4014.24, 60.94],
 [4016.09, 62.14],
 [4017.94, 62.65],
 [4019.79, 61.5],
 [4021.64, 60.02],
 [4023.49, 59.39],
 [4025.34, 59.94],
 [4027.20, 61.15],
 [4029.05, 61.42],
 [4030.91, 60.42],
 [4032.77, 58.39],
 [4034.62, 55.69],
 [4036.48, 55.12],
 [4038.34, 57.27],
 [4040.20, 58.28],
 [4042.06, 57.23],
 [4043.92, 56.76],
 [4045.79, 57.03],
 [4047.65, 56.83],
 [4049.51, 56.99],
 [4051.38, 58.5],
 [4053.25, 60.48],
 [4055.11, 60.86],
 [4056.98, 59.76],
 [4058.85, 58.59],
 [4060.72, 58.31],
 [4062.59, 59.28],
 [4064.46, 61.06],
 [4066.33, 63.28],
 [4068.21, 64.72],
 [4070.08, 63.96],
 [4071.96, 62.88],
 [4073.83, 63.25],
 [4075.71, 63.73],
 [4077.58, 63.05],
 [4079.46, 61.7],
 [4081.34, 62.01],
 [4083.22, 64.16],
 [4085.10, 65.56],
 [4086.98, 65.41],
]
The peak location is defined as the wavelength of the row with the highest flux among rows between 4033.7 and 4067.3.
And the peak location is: 4066.33 angstrom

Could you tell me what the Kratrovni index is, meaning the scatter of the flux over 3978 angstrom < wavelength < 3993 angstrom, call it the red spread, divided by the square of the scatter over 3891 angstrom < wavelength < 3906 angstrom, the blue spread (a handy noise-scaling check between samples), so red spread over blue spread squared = 0.6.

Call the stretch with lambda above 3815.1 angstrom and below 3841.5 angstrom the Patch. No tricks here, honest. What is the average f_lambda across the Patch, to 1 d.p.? 73.2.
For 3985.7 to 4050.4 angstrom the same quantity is 60.5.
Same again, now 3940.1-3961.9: 66.9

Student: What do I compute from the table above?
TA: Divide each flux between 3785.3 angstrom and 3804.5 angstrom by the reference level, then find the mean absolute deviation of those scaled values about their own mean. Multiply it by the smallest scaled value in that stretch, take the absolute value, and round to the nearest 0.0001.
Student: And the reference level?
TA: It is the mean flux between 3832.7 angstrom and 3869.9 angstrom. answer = 0.0143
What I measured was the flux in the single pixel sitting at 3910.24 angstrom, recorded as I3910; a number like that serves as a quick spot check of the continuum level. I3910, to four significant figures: 70.11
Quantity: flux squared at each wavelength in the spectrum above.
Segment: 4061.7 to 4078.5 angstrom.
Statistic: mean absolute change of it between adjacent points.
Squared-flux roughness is 138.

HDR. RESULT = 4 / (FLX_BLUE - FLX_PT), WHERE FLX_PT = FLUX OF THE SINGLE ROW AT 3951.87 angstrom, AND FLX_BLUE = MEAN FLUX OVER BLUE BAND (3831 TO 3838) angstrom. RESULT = 1.6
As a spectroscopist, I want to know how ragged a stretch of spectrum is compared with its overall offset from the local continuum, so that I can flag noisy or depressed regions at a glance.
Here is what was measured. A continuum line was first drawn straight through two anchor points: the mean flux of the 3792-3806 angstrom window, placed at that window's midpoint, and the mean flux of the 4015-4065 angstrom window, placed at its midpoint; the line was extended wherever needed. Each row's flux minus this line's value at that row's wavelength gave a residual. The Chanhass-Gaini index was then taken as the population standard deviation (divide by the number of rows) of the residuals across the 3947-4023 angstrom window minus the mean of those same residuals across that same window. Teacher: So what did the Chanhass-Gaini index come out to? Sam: 0.6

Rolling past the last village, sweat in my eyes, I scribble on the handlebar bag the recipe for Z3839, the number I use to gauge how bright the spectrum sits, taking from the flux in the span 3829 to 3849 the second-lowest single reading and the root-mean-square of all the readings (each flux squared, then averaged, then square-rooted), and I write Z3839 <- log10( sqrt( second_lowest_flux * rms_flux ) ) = 1.851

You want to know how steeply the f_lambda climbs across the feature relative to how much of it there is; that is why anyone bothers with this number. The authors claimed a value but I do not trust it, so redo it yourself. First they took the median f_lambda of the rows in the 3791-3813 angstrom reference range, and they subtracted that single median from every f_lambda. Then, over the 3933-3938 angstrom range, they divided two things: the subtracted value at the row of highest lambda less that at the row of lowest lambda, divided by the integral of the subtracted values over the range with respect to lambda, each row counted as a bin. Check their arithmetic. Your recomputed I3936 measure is 0.01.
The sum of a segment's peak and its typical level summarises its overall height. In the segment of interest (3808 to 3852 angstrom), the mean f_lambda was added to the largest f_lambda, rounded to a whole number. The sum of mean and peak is 151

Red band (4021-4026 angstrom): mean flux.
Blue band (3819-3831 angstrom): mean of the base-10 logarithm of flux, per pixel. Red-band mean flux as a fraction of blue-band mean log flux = 31.9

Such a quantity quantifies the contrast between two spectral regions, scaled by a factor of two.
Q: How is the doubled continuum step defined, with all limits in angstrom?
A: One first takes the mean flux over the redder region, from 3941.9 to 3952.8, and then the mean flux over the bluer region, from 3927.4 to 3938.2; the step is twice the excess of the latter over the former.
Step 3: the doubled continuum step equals -1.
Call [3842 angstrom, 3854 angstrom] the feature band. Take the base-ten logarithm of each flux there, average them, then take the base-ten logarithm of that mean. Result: 0.270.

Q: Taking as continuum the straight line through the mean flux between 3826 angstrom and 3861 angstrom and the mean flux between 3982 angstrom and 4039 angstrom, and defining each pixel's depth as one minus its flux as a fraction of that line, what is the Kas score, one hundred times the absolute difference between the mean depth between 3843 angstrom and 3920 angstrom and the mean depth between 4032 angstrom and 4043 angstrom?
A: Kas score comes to 9.3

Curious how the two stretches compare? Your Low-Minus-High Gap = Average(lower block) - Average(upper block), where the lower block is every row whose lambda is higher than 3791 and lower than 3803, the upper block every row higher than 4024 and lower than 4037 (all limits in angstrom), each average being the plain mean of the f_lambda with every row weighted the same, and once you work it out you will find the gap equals 16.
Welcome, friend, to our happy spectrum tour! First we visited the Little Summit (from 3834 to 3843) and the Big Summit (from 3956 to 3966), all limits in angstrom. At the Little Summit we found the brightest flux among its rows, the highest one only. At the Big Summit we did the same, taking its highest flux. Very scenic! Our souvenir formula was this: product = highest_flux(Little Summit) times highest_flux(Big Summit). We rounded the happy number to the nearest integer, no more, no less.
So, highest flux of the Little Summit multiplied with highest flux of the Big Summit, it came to 4921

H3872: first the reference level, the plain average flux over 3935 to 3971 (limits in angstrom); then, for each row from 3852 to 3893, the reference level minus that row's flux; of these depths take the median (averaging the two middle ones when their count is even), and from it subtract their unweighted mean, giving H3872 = -0.15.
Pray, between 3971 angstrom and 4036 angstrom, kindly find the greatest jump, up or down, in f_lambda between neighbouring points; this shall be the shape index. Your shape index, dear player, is 2.7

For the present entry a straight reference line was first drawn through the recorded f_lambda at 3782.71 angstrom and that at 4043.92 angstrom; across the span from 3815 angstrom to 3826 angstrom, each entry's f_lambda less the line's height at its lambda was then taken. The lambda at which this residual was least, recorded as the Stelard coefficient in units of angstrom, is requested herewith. 3815.95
